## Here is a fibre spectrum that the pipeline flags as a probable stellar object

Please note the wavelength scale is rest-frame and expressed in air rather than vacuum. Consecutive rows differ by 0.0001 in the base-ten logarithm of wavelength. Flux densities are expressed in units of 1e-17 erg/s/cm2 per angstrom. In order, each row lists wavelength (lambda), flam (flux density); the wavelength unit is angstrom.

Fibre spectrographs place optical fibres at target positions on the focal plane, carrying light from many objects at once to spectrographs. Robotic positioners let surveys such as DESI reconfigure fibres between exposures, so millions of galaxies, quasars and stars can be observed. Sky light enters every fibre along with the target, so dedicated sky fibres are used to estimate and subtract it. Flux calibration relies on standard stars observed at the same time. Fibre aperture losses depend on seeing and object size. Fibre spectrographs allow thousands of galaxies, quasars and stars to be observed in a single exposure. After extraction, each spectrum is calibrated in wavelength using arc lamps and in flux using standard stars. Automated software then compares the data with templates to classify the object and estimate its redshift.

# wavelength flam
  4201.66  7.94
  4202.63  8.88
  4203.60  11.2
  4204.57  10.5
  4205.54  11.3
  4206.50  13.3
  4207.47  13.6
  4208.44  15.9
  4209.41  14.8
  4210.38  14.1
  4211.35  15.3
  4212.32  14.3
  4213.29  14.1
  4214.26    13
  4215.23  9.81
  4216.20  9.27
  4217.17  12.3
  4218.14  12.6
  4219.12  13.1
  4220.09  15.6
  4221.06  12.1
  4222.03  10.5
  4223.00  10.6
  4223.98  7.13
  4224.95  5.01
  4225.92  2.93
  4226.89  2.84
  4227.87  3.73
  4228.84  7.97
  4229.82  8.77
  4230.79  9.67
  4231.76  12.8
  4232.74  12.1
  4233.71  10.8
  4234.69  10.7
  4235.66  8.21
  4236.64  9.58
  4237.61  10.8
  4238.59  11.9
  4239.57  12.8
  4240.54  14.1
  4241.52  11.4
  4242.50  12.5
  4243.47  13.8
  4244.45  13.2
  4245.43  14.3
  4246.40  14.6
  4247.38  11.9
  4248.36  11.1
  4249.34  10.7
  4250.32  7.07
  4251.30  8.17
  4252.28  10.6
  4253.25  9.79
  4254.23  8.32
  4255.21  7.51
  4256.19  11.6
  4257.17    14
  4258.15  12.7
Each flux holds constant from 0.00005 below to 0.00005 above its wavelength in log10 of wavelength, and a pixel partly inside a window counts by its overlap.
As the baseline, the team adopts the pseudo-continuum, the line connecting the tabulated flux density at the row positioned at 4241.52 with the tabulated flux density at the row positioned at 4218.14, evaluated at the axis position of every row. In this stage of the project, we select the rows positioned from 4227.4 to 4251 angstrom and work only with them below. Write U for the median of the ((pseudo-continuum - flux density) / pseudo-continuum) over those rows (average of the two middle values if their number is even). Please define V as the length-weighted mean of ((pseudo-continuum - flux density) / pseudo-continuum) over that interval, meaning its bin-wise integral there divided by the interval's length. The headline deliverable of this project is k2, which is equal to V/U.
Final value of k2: -17.8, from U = 0.00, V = 0.04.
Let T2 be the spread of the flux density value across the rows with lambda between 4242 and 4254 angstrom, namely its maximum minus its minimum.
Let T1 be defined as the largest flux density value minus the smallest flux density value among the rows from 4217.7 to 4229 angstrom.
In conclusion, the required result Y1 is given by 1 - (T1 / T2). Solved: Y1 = -0.69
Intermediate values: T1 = 12.8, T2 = 7.5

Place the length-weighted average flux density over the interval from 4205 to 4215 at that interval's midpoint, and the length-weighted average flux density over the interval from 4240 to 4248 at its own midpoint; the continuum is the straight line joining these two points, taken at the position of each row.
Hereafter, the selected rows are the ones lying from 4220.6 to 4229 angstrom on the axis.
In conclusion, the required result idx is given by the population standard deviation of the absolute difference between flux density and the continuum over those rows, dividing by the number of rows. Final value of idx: 3.3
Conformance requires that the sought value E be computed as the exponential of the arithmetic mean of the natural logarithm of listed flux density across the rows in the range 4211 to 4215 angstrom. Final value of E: 14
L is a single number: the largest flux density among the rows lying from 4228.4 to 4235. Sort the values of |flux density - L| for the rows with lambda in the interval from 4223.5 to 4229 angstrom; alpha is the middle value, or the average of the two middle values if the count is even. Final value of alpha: 8.4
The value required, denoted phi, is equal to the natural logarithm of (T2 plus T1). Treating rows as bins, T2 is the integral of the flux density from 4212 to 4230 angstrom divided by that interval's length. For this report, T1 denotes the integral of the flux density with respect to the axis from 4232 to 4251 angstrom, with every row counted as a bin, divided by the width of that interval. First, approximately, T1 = 11.6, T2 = 9.7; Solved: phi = 3.06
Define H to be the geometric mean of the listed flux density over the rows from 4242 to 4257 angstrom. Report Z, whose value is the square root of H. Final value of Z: 3.3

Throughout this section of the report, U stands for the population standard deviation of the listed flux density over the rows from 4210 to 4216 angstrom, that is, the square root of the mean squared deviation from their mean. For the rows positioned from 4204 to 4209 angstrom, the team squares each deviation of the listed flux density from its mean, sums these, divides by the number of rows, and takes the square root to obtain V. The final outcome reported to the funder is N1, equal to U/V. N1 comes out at 0.9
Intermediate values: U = 1.8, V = 1.9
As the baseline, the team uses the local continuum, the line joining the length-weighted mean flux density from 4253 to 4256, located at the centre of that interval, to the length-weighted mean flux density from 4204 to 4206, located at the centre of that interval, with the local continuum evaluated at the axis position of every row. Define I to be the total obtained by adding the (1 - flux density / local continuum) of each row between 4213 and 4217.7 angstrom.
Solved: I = -0.60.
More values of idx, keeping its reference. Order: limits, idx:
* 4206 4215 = 0.6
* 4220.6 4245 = 3.2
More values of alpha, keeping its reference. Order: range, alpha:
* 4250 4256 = 4.6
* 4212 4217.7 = 1.4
